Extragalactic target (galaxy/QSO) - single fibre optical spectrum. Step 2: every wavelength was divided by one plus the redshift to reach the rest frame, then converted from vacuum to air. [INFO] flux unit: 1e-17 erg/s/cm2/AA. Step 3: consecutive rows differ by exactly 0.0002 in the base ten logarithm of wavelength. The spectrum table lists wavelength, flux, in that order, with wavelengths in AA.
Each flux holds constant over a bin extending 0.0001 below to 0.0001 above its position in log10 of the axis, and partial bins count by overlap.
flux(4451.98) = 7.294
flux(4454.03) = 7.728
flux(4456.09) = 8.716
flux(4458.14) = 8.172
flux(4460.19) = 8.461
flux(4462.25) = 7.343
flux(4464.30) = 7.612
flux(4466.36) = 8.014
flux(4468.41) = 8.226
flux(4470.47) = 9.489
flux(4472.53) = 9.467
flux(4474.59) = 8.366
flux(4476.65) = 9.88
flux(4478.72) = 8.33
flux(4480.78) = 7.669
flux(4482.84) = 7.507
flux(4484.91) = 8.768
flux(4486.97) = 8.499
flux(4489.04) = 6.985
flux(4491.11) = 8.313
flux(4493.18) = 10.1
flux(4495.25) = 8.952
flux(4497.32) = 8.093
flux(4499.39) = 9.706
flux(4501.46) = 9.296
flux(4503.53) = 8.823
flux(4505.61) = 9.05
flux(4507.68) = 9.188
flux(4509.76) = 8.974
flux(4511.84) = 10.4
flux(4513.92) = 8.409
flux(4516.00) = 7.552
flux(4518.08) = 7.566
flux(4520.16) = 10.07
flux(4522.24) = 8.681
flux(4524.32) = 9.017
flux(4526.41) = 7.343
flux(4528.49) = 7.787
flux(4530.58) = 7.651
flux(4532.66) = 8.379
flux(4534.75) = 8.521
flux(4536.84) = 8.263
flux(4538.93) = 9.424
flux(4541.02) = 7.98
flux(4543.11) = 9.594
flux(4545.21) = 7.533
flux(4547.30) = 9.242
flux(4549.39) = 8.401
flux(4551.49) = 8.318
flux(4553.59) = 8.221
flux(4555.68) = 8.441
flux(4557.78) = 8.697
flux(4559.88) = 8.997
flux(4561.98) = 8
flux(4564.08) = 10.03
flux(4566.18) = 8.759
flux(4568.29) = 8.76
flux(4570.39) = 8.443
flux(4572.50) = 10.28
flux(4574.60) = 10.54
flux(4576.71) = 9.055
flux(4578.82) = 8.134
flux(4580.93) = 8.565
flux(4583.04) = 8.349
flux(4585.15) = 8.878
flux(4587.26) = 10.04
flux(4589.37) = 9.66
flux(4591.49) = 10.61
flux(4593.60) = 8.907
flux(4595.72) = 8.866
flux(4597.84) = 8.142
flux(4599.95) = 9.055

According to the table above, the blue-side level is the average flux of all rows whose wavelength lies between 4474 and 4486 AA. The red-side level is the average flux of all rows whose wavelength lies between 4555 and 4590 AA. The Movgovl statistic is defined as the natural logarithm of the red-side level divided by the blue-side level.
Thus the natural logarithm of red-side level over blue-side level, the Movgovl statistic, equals 0.07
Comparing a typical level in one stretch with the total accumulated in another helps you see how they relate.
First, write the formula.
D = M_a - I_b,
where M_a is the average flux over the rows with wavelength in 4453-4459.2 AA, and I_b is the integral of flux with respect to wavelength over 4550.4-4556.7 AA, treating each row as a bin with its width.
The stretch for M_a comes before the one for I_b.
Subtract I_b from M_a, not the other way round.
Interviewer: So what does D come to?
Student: -44.2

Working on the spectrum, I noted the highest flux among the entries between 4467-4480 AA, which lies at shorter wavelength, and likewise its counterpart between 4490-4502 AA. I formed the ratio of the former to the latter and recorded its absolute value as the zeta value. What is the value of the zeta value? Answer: 0.98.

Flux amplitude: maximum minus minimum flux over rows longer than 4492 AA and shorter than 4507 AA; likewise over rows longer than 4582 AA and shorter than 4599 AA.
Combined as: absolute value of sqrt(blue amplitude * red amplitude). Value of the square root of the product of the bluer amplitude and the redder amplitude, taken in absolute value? 2.2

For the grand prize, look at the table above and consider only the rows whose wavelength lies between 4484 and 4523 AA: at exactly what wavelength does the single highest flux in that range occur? 4511.84 AA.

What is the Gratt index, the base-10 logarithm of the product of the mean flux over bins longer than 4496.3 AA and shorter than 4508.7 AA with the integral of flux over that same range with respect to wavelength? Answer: 3.01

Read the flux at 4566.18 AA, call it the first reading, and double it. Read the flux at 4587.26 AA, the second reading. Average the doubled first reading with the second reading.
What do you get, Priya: 13.8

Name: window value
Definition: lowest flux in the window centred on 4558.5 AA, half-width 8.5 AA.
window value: 8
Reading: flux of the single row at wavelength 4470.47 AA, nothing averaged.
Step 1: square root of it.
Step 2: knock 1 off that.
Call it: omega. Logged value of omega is 2.08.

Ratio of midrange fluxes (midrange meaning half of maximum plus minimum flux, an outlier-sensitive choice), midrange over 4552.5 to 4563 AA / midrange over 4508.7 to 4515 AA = 0.90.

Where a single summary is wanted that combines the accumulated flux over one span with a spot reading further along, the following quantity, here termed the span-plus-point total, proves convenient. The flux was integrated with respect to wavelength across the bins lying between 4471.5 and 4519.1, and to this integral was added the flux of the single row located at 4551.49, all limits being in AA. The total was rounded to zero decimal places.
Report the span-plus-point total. 422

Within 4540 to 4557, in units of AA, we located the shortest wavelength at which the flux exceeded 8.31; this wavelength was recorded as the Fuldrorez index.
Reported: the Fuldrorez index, 4543.11 AA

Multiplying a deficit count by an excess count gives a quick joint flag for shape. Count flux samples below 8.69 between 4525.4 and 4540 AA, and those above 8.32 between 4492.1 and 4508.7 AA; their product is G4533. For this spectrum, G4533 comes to 42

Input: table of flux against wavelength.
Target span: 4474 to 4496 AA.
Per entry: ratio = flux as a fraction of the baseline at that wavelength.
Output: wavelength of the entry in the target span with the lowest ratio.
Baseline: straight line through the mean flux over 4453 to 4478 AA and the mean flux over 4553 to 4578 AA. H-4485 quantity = 4489.04 AA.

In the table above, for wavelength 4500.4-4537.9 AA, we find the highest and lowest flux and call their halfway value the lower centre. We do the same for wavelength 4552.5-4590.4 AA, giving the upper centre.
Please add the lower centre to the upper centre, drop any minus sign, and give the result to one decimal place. 18.1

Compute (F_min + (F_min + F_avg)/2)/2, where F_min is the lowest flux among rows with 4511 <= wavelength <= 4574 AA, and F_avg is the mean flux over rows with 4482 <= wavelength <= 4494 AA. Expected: 7.6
